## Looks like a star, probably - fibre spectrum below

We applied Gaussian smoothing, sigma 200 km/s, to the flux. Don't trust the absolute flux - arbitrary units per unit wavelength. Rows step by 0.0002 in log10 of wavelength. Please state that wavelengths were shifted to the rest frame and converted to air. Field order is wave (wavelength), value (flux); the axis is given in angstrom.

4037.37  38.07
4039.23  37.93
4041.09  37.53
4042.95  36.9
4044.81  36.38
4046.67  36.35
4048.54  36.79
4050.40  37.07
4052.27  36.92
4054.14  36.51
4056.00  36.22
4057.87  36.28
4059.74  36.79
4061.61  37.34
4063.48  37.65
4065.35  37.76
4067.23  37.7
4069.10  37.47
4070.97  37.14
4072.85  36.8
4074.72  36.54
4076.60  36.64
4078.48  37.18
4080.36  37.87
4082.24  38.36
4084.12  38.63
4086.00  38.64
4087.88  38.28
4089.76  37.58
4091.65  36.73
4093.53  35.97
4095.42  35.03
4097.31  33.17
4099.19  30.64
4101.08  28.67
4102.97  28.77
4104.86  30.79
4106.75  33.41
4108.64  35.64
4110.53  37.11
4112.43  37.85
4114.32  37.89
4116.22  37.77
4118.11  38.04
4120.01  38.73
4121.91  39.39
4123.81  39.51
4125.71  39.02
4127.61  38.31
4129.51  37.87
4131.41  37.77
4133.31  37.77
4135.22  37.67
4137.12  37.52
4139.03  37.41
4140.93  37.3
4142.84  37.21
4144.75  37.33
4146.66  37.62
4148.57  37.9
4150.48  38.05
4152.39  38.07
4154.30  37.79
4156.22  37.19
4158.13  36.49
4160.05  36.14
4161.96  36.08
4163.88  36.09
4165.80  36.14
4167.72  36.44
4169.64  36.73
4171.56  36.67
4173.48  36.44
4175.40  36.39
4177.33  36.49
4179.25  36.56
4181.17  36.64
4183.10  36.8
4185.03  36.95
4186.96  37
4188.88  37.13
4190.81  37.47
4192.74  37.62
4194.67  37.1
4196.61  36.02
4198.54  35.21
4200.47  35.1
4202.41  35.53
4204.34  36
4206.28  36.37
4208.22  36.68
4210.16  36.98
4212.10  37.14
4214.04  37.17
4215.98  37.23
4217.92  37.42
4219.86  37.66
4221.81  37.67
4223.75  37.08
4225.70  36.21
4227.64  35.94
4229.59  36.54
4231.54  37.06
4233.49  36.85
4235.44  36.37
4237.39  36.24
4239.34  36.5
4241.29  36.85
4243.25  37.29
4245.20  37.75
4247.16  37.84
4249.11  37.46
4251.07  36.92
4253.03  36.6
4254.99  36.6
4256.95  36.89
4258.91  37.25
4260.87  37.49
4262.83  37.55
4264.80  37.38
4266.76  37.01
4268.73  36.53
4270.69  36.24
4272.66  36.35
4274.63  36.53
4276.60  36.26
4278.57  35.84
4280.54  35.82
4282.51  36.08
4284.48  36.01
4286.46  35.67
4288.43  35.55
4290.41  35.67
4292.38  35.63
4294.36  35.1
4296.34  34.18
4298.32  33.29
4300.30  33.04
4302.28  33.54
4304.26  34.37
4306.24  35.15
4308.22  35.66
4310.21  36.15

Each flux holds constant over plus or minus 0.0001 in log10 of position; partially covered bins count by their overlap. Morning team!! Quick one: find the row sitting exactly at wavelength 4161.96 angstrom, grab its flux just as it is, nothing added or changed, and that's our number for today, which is 36.08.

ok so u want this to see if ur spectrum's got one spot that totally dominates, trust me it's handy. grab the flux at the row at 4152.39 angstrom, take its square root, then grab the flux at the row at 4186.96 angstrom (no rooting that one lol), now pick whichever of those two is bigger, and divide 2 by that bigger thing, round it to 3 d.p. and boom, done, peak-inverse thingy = 0.054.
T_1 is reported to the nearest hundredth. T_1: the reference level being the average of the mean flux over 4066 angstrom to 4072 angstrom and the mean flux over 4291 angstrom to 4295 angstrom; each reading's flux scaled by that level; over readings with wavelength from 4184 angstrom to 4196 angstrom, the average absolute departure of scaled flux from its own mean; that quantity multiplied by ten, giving 0.06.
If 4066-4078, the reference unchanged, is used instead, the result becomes 0.11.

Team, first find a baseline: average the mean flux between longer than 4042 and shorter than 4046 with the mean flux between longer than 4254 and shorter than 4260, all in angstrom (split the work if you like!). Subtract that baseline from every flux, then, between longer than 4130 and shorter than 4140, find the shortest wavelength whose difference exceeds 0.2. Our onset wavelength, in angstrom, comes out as 4131.41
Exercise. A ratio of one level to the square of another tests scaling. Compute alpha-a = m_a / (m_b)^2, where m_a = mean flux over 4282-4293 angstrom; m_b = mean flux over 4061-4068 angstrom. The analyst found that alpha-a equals 0.0253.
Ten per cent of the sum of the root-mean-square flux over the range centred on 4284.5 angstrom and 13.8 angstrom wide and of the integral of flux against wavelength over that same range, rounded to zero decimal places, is 53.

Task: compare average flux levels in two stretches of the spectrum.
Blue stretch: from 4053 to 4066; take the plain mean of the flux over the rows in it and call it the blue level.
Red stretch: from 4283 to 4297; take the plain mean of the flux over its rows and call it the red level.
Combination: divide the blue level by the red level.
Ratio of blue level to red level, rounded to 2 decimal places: 1.04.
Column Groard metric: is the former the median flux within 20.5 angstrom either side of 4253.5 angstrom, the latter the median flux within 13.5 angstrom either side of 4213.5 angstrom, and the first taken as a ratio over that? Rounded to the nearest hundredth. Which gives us 1.00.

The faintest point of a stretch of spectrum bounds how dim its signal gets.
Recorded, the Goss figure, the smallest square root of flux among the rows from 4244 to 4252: 6.08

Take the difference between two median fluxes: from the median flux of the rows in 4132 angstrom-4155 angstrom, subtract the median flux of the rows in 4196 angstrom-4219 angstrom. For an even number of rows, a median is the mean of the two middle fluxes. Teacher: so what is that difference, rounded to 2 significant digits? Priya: 1.1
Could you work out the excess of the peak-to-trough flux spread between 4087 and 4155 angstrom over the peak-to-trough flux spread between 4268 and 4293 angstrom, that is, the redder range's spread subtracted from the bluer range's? 10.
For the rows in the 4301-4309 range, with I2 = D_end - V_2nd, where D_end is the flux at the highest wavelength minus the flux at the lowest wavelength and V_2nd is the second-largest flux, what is -33.0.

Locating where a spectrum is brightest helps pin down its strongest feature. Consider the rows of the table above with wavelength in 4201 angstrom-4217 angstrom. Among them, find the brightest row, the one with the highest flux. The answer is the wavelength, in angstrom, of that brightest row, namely 4215.98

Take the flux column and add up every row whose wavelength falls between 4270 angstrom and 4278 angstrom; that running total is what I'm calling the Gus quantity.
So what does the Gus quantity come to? 145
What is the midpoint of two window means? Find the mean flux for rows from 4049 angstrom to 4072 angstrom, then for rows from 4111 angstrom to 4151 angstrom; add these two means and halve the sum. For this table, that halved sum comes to 37.5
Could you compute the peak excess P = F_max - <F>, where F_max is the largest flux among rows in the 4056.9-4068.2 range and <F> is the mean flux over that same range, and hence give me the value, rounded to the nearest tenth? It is 0.5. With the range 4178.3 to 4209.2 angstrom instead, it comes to 1.1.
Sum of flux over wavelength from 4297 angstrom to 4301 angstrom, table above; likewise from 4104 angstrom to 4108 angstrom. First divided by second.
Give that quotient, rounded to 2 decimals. 1.03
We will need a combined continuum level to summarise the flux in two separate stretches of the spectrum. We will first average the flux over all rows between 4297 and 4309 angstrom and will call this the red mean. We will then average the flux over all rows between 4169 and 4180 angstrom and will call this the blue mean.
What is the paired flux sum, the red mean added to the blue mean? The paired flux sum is 71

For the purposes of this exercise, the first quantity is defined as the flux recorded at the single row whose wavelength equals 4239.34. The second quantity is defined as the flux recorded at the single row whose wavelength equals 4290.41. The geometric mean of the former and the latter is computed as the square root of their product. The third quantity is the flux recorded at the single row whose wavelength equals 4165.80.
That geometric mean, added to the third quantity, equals 72.2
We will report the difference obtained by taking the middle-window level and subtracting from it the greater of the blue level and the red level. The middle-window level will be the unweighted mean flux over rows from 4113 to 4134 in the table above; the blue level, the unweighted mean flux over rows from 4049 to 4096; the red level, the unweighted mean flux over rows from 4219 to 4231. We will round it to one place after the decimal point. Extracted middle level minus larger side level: 1.2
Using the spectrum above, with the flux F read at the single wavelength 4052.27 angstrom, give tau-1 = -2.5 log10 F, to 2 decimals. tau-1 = -3.92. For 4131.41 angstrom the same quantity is -3.94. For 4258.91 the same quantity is -3.93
